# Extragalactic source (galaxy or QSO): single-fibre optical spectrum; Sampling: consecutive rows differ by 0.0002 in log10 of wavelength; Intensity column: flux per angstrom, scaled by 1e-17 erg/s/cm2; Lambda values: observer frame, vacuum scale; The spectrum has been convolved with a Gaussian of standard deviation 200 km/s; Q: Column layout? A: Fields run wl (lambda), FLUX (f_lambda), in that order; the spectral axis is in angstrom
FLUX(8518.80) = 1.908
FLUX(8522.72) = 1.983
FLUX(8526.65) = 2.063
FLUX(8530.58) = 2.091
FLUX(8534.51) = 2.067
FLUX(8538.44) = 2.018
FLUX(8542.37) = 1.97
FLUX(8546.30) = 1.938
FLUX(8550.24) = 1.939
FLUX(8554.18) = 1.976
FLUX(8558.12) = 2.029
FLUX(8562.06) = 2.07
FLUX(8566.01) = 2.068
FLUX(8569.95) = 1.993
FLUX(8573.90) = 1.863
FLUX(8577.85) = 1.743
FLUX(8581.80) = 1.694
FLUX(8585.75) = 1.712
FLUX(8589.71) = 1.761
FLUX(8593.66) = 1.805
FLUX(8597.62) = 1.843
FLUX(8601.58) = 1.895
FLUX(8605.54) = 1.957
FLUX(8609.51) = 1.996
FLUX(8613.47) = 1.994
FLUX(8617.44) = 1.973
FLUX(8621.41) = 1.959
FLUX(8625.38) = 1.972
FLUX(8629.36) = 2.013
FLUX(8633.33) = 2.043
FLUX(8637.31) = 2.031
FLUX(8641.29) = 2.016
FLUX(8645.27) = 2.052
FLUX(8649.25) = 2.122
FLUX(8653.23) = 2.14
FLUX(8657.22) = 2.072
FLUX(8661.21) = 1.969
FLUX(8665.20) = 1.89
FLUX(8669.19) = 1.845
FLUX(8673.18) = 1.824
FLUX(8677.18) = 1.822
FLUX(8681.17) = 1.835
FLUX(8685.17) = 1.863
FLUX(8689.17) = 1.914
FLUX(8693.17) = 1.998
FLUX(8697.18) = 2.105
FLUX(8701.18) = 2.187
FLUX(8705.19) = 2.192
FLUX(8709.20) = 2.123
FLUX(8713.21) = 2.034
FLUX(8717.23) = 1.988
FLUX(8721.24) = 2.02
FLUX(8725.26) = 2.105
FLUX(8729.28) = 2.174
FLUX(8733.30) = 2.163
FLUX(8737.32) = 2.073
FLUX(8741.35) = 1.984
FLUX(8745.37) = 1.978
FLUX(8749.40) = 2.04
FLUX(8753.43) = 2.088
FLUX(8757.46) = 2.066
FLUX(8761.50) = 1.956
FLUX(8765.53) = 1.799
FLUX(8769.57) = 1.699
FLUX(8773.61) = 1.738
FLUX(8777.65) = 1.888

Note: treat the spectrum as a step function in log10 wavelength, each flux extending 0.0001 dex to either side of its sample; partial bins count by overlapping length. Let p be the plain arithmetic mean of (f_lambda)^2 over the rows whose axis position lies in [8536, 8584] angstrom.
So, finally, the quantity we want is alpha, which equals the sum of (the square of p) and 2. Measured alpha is 16.3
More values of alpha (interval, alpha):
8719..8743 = 21.0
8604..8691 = 17.1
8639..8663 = 20.1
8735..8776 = 16.4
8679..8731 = 19.5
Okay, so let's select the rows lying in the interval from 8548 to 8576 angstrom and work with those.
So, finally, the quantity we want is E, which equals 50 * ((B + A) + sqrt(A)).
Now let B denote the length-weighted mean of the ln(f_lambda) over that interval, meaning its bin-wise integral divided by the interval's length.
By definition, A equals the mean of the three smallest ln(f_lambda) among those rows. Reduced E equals 108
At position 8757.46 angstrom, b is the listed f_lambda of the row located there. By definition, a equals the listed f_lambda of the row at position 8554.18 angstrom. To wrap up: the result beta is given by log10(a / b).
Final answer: -0.02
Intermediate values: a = 1.976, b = 2.066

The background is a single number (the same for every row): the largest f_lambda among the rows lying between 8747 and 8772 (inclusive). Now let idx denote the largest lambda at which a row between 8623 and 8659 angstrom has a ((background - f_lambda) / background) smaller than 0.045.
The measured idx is 8657.22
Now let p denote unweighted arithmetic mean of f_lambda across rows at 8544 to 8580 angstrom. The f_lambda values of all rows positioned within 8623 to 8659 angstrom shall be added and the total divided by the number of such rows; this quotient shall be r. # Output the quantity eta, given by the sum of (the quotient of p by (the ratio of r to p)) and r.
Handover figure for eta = 3.92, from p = 1.96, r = 2.05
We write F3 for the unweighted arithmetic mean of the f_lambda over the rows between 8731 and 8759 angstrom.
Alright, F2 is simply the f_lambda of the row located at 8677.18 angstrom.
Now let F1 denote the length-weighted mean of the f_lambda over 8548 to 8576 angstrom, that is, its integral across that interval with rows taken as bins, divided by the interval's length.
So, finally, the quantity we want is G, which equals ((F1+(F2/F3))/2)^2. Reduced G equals 2.1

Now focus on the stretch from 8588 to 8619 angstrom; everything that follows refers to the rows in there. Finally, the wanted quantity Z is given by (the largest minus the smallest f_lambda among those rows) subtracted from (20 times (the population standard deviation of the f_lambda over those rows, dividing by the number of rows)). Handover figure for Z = 1.5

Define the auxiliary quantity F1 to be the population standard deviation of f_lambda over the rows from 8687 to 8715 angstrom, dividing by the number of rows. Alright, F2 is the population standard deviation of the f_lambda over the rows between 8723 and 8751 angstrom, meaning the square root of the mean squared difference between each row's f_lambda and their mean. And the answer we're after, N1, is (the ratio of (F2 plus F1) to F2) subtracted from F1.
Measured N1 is -2.2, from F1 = 0.095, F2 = 0.073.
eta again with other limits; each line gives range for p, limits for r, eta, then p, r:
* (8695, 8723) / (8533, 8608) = 4.20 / 2.09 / 1.91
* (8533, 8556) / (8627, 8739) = 3.97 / 1.98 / 2.02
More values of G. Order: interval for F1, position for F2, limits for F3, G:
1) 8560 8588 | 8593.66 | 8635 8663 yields 1.9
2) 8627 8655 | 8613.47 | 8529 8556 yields 2.3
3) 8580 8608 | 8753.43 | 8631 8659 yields 2.0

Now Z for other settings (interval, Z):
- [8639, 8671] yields 1.7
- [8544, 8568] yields 1.0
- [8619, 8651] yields 0.8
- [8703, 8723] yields 1.3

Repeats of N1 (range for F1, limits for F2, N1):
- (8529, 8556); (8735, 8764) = -2.1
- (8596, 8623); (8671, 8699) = -1.5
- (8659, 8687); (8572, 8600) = -1.8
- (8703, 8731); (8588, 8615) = -1.8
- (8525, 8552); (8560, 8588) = -1.3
